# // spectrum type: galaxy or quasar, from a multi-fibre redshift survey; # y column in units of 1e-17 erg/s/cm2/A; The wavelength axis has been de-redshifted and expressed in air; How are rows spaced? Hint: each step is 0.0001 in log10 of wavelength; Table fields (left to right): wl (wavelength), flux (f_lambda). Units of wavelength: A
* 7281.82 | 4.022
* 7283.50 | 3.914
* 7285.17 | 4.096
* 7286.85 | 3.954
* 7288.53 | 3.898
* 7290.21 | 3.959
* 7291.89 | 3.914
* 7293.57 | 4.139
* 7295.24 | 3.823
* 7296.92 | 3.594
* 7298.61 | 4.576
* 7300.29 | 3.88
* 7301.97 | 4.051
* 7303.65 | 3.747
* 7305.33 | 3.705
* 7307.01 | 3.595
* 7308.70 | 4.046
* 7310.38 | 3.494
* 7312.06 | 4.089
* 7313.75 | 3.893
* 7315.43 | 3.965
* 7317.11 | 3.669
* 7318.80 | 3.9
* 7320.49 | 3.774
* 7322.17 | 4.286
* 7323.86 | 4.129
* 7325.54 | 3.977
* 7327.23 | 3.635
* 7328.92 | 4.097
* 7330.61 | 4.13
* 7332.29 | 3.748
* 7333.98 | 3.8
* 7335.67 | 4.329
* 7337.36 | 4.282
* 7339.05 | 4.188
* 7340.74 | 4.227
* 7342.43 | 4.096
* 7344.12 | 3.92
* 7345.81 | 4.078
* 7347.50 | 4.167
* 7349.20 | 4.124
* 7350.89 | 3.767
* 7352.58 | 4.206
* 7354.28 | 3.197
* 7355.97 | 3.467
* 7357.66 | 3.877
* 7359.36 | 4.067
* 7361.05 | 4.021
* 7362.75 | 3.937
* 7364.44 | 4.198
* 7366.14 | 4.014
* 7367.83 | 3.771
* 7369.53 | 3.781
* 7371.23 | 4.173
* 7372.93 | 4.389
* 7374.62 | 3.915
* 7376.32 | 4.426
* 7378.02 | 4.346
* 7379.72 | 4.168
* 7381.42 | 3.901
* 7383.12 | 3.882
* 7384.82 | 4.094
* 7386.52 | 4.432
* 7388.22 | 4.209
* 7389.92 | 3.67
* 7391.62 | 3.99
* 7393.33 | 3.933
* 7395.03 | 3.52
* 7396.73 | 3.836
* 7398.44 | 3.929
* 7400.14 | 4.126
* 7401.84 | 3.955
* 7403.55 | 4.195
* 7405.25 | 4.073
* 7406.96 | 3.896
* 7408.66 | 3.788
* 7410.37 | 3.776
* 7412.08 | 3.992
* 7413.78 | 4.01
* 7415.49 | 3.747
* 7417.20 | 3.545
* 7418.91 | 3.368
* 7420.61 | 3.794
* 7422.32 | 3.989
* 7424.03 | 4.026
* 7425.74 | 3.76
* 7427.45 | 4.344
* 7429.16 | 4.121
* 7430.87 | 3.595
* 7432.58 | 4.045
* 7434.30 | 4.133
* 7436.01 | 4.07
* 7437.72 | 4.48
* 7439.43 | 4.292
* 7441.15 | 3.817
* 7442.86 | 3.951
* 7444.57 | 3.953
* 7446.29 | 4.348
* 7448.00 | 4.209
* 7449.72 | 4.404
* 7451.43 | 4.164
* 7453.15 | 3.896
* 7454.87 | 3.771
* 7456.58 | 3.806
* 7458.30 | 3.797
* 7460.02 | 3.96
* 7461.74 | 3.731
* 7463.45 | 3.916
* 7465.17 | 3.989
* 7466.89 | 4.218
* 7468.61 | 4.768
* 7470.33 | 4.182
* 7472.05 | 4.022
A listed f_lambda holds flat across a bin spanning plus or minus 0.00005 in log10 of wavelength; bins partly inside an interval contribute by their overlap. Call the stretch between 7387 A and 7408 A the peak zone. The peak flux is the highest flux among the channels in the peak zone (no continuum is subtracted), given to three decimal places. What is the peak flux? 4.209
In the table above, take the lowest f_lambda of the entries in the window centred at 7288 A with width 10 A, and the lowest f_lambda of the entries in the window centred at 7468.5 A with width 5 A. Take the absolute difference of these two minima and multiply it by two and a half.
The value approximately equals 0.71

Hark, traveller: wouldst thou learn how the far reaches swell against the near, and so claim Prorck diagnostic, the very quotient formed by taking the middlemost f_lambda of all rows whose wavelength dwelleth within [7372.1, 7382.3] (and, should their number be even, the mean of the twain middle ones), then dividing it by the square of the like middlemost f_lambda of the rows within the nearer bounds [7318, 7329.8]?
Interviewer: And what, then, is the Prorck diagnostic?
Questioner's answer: 0.27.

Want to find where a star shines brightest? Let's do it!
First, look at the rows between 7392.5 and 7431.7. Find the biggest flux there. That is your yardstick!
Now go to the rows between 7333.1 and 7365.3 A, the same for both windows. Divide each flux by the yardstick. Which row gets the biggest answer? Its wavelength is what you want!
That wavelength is 7335.67 A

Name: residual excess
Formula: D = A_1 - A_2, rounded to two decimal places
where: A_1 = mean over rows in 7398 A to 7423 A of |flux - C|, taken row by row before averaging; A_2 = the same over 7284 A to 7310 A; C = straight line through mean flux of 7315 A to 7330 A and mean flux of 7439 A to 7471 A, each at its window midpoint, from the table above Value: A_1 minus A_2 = 0.01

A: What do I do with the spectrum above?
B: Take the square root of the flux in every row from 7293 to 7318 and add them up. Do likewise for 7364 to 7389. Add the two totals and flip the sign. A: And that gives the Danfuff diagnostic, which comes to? -60.0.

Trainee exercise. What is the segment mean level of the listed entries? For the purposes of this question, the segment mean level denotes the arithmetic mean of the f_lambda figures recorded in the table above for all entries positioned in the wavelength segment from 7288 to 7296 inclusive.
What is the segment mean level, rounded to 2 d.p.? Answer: 3.95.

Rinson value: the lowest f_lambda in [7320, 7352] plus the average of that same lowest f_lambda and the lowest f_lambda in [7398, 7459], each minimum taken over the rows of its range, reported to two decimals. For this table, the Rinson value 7.14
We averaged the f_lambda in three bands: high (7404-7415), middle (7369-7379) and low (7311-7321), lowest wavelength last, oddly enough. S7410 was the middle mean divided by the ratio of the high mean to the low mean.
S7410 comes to 4.13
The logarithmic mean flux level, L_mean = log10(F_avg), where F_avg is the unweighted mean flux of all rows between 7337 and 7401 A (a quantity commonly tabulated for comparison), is 0.603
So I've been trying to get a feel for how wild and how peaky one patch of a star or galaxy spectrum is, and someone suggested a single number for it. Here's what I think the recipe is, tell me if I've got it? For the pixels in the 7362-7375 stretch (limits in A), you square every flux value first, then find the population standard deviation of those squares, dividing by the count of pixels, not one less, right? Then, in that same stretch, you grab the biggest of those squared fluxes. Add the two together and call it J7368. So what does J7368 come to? 20.9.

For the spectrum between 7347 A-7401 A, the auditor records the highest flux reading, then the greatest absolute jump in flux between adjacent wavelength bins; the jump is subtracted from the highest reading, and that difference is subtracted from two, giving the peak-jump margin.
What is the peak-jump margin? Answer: -1.42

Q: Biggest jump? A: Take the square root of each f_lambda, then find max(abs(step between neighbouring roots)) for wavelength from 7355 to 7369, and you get 0.11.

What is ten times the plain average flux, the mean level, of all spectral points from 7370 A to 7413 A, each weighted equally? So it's 40.2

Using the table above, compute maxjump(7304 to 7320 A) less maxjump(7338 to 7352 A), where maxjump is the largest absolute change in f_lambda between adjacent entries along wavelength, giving 0.24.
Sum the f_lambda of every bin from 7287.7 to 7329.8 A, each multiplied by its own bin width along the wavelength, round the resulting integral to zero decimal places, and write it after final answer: 165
